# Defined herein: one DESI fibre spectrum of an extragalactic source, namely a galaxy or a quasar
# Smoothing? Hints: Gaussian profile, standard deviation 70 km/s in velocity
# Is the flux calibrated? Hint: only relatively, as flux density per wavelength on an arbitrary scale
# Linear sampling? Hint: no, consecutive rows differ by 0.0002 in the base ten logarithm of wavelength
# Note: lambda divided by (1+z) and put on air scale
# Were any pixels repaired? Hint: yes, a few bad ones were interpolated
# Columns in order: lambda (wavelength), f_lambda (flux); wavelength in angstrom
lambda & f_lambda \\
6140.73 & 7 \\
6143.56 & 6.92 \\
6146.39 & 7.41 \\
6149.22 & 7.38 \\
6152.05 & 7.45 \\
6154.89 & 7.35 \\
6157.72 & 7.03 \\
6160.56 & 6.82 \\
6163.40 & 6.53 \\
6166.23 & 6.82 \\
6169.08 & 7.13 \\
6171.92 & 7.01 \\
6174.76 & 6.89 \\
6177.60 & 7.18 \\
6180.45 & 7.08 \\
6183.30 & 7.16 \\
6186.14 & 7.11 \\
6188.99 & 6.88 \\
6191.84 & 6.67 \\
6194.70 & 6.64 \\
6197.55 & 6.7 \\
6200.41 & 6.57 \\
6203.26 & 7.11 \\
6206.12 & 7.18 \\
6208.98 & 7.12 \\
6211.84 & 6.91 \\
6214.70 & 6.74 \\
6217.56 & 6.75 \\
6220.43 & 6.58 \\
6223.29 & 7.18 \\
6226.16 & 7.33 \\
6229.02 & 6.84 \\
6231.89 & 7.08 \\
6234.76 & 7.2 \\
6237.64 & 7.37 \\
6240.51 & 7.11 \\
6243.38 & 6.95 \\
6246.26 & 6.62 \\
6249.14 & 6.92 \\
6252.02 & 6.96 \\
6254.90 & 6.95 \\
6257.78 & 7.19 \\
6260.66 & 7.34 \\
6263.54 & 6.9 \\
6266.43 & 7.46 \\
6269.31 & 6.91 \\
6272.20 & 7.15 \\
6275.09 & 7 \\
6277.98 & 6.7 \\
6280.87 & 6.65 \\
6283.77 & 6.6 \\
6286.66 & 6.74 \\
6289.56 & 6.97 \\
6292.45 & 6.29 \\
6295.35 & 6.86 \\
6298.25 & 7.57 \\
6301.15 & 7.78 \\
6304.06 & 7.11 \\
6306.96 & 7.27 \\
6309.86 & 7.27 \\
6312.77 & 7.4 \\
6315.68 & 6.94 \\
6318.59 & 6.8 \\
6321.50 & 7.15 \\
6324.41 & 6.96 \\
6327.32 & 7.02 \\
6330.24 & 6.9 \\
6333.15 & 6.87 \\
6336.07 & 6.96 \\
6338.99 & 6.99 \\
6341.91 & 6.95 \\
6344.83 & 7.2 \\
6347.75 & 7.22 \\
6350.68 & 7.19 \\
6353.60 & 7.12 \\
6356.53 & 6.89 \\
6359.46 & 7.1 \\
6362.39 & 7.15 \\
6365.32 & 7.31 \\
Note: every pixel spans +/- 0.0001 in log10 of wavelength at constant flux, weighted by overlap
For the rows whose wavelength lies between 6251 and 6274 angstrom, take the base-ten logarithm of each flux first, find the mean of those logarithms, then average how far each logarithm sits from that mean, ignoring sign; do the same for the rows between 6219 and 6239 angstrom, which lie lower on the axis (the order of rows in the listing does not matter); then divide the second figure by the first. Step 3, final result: 1.2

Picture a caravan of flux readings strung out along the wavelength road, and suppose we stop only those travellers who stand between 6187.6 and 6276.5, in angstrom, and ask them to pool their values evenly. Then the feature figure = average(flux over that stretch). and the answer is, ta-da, 6.98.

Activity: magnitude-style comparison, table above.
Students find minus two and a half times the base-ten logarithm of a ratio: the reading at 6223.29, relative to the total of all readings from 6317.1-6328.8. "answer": 1.47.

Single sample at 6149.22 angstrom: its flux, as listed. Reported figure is 7.38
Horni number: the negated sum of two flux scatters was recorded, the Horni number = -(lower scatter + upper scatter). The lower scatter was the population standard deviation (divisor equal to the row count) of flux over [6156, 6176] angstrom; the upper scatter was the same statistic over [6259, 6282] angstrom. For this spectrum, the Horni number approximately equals -0.45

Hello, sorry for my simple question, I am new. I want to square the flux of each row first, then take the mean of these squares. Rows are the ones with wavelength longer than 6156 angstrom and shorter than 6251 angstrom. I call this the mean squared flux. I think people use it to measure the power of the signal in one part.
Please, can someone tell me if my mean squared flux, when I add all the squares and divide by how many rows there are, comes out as 48.3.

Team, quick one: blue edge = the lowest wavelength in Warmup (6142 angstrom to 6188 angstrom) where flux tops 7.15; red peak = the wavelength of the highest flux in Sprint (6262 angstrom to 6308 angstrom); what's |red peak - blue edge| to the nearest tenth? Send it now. 154.8 angstrom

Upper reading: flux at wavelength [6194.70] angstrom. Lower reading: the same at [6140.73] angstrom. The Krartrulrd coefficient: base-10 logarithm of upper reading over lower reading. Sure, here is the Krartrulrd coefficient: -0.023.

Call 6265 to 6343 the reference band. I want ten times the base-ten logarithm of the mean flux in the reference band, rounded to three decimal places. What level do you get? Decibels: 8.457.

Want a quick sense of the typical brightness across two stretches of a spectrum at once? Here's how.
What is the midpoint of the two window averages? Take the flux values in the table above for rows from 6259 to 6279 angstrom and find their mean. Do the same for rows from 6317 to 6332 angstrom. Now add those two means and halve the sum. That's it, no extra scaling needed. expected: 7.02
